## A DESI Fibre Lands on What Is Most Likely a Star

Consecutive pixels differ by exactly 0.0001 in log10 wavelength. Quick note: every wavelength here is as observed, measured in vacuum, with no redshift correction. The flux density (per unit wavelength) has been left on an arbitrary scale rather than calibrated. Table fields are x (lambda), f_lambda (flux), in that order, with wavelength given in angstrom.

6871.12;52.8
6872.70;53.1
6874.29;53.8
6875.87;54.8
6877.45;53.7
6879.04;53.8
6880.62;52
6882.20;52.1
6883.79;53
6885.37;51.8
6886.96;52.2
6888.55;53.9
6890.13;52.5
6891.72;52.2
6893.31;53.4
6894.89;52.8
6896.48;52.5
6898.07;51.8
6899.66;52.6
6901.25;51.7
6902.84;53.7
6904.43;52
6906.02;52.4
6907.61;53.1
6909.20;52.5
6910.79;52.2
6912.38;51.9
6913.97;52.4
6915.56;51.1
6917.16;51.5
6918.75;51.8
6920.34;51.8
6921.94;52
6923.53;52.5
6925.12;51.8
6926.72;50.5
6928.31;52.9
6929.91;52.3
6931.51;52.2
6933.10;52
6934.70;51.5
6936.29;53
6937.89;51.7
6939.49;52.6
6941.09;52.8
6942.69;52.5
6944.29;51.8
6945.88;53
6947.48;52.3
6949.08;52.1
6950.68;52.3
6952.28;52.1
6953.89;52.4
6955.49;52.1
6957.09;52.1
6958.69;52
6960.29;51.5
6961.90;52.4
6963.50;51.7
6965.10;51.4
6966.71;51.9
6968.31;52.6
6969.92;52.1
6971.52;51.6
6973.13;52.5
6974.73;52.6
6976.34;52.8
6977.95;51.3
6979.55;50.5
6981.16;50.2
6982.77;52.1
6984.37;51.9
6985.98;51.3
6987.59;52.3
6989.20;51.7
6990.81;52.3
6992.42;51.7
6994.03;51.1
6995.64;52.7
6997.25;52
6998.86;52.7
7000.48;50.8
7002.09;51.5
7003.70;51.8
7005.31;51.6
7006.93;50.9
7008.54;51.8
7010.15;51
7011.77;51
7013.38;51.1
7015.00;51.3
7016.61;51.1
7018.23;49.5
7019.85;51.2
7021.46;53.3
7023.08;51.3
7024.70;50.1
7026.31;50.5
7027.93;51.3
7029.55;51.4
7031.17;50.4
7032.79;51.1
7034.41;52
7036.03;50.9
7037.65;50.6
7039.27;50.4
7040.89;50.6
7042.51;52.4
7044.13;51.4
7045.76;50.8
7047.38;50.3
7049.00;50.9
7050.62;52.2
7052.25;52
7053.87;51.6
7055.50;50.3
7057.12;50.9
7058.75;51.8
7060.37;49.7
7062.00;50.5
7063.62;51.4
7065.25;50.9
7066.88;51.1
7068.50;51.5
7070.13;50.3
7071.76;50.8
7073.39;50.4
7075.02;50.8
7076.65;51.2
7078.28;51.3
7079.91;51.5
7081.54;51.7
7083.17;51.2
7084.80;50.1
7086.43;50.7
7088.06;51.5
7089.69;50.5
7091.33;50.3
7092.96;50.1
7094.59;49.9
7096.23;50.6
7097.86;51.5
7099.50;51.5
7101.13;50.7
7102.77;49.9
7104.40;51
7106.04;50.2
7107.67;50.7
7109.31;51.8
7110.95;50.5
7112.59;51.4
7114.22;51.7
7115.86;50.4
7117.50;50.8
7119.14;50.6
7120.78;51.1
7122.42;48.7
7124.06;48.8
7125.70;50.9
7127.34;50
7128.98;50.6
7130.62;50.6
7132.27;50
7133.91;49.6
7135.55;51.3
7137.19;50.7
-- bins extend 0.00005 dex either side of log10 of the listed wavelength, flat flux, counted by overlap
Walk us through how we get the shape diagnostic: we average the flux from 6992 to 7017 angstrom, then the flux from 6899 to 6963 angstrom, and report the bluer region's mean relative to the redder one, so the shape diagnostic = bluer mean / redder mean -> 1.01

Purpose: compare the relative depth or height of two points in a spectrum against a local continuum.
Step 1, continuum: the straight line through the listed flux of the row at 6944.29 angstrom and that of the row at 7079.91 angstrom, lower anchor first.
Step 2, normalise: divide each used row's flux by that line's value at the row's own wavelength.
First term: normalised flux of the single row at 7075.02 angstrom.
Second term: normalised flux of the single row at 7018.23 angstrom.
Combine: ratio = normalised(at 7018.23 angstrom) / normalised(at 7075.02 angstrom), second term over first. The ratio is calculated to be 0.97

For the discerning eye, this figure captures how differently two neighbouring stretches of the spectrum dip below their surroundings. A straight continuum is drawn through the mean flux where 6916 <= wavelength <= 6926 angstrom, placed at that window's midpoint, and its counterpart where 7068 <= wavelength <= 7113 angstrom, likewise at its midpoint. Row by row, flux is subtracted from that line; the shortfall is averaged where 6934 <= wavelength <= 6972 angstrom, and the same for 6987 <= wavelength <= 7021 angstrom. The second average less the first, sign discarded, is 0.35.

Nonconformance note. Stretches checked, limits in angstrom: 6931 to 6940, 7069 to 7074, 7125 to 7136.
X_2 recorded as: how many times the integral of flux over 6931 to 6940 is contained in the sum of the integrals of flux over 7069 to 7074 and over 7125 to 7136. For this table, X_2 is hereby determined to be 1.7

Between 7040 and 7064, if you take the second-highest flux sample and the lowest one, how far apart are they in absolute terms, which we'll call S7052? 2.5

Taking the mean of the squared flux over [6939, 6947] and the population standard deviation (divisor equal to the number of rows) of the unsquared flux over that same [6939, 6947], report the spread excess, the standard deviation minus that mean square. -2760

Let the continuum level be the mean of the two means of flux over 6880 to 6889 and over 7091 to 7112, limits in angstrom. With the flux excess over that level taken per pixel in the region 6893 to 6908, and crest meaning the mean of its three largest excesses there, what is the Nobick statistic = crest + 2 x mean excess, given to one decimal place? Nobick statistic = 3.8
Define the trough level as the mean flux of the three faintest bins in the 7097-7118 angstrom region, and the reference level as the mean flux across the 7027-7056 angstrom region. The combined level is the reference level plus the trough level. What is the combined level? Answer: 101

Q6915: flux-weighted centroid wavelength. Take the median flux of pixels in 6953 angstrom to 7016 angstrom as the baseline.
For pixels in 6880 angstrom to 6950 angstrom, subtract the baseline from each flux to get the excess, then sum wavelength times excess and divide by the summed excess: 6910.1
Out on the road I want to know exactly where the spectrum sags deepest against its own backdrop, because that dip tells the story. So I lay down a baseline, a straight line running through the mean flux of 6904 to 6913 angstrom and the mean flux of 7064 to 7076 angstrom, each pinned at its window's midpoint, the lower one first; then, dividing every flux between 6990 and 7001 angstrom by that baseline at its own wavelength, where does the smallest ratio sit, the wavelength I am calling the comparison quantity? 7000.48 angstrom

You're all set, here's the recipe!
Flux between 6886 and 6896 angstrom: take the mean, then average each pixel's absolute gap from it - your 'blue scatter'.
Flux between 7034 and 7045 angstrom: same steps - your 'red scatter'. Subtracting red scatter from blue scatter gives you -0.10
